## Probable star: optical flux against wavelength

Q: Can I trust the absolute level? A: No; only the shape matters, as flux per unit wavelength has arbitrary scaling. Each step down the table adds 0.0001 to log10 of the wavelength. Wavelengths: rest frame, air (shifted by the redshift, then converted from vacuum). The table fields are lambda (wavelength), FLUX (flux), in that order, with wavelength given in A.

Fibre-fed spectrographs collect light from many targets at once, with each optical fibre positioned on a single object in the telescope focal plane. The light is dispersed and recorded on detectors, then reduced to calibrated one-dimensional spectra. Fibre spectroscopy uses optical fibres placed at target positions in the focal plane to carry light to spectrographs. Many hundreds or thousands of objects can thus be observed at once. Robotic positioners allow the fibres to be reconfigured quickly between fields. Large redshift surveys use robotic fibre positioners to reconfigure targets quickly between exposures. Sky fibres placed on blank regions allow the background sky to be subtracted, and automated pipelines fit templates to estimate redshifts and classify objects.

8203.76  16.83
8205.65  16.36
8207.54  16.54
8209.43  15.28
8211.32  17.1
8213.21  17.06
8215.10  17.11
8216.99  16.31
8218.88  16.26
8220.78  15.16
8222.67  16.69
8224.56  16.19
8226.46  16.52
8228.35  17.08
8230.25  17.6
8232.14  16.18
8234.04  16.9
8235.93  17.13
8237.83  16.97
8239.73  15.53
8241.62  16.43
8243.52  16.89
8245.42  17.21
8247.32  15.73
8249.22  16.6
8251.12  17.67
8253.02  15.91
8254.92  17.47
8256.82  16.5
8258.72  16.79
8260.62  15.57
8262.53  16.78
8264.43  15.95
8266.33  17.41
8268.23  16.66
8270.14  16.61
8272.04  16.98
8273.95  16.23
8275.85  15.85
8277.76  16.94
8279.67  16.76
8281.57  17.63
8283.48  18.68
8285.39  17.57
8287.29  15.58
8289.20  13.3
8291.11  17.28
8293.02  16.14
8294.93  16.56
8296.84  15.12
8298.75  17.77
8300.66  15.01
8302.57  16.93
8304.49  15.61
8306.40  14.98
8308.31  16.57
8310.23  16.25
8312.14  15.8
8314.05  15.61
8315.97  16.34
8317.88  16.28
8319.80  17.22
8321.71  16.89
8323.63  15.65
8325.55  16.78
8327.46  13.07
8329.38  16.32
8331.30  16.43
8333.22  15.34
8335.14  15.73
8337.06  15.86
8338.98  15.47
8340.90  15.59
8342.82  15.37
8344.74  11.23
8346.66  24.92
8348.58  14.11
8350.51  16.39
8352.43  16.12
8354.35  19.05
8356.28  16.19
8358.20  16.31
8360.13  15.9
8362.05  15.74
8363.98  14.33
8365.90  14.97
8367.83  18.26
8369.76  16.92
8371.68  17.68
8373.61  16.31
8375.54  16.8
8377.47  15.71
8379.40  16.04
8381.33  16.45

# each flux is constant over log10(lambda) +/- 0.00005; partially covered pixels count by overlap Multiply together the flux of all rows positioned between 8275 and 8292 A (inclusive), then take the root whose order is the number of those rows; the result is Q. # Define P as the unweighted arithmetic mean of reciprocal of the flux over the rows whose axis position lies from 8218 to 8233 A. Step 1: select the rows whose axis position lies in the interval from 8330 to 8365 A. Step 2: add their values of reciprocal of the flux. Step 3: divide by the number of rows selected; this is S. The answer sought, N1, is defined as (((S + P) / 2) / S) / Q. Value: 0.0592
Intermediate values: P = 0.0609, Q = 16.6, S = 0.0634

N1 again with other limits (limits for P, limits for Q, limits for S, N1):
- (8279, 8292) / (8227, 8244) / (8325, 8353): 0.0580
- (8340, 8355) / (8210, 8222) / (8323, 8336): 0.0600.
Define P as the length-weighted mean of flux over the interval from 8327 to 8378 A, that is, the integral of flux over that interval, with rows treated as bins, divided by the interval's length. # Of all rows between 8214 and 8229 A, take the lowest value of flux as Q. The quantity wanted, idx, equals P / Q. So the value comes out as 1.07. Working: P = 16.2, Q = 15.16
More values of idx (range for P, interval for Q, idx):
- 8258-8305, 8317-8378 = 1.47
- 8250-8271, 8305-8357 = 1.48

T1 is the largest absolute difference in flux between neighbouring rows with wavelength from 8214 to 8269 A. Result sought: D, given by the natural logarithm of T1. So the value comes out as 0.6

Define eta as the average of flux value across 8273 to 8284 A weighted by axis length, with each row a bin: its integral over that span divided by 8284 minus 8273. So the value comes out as 17.0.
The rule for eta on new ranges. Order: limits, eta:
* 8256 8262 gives 16.3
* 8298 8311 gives 16.1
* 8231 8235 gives 16.6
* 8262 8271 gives 16.7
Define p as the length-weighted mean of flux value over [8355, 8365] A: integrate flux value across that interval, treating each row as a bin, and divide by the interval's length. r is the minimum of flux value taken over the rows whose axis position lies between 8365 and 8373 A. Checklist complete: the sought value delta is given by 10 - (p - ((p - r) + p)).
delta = 10.8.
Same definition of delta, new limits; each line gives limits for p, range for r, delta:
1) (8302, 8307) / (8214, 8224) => 10.6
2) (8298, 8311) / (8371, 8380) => 10.4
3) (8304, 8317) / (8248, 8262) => 10.3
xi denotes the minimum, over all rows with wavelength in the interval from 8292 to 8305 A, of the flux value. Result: 15.01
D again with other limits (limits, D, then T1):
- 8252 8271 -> 0.4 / 1.6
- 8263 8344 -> 1.4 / 4.0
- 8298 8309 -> 1.0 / 2.8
